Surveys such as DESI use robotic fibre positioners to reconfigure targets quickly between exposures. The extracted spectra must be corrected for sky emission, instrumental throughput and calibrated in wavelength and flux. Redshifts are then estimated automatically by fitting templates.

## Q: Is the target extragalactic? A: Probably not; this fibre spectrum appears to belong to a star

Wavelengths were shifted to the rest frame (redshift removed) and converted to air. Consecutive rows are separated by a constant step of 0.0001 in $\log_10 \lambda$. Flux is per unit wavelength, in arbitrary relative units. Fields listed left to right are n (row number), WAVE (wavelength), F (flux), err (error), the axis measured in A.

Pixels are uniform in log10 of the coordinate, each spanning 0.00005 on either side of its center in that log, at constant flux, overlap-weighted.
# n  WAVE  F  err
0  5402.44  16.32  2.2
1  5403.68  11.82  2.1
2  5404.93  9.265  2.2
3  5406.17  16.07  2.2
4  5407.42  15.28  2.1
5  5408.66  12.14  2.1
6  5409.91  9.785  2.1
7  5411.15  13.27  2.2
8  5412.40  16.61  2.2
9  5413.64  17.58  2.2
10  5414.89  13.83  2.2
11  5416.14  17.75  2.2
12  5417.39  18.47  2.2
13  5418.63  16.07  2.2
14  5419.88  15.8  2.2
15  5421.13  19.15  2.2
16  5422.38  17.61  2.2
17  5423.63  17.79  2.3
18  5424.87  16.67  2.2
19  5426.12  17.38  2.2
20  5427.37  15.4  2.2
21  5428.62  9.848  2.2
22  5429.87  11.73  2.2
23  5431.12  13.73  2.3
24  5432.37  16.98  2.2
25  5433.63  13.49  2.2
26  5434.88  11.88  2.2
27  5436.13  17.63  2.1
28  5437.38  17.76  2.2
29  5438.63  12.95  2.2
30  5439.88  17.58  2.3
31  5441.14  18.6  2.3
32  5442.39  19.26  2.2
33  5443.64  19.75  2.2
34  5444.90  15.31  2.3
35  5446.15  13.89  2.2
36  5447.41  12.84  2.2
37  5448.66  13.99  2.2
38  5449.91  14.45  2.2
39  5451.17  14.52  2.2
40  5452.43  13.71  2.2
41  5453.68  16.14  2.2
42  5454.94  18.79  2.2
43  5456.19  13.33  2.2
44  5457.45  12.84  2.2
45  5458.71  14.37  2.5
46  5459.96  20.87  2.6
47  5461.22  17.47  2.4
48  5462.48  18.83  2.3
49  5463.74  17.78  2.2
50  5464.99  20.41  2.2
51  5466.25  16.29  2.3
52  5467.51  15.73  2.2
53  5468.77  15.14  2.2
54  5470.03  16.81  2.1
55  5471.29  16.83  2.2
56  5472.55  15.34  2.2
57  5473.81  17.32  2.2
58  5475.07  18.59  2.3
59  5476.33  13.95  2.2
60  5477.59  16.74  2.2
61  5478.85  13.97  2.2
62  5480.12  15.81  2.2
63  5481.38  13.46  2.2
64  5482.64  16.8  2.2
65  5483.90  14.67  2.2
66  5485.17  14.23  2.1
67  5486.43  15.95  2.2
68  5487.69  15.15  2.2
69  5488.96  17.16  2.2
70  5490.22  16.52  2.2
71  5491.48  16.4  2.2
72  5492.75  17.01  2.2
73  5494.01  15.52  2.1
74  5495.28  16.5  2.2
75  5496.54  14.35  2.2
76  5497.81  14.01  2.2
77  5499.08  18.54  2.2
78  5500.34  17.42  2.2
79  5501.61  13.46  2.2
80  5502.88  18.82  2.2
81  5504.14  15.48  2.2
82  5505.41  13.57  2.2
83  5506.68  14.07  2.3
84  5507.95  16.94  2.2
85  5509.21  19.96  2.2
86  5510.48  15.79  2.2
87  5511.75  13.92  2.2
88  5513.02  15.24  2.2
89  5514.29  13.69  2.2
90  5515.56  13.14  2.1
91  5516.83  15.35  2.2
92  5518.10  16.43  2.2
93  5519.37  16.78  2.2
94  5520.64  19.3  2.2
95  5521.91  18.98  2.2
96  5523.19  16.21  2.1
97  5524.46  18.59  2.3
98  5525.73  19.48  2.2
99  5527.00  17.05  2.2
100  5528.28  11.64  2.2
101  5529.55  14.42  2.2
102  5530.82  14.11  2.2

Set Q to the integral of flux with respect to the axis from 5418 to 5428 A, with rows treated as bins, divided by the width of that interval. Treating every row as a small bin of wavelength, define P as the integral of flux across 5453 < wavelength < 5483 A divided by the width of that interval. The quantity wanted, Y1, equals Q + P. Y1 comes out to 33.4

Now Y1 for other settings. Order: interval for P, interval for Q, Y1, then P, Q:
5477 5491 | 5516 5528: 32.8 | 15.5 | 17.3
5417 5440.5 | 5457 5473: 32.5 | 15.7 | 16.9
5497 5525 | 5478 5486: 31.0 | 16.1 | 14.9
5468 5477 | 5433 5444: 32.8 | 16.3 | 16.5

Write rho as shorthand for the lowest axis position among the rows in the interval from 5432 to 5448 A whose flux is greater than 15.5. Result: 5432.37 A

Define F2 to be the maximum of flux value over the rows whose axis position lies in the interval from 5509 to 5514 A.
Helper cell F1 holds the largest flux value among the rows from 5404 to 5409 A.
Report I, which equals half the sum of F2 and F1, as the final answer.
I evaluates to 18.0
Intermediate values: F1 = 16.07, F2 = 19.96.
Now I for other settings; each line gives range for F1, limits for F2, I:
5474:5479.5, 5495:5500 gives 18.6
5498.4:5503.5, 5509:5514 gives 19.4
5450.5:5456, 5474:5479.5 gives 18.7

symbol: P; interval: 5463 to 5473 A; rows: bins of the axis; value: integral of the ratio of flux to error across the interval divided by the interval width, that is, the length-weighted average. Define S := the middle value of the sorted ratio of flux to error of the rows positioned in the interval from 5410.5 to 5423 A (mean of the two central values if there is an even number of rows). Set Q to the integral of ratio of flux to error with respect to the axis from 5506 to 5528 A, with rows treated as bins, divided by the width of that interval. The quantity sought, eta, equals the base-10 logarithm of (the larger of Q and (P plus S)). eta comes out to 1.19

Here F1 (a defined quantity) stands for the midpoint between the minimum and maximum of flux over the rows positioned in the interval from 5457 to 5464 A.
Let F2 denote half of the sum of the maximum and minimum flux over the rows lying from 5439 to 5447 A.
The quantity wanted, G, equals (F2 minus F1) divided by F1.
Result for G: 0.00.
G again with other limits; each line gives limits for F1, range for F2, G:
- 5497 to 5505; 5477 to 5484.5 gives -0.06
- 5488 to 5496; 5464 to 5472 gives 0.09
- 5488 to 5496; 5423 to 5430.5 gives -0.15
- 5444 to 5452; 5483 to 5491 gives 0.12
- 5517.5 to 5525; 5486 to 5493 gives -0.09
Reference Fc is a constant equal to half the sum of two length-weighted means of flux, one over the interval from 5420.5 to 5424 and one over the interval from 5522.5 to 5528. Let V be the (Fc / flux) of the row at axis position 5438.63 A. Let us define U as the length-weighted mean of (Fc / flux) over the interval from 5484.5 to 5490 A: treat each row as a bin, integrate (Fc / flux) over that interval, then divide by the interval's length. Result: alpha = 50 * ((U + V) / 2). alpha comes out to 63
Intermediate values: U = 1.14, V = 1.37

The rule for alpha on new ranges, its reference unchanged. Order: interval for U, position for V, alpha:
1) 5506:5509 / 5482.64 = 55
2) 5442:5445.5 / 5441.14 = 49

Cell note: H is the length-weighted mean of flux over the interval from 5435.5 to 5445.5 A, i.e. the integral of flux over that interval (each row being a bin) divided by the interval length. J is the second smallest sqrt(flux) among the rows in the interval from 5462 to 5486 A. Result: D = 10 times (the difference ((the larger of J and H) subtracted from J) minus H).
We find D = -310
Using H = 17.4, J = 3.73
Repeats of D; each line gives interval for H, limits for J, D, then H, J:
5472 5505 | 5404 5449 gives -286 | 15.9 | 3.13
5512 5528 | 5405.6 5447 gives -299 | 16.5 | 3.14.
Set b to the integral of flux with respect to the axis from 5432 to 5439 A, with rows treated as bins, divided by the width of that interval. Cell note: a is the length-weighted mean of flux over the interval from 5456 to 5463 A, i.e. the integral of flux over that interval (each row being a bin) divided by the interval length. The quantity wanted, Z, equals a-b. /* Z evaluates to 1.3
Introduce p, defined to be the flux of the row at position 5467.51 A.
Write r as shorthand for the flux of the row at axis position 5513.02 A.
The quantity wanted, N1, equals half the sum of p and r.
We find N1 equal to 15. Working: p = 15.73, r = 15.24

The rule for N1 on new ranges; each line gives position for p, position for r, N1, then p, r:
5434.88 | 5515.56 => 13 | 11.88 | 13.14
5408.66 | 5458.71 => 13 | 12.14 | 14.37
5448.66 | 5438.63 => 13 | 13.99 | 12.95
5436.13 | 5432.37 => 17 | 17.63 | 16.98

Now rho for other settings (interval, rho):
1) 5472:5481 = 5473.81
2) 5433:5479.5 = 5436.13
